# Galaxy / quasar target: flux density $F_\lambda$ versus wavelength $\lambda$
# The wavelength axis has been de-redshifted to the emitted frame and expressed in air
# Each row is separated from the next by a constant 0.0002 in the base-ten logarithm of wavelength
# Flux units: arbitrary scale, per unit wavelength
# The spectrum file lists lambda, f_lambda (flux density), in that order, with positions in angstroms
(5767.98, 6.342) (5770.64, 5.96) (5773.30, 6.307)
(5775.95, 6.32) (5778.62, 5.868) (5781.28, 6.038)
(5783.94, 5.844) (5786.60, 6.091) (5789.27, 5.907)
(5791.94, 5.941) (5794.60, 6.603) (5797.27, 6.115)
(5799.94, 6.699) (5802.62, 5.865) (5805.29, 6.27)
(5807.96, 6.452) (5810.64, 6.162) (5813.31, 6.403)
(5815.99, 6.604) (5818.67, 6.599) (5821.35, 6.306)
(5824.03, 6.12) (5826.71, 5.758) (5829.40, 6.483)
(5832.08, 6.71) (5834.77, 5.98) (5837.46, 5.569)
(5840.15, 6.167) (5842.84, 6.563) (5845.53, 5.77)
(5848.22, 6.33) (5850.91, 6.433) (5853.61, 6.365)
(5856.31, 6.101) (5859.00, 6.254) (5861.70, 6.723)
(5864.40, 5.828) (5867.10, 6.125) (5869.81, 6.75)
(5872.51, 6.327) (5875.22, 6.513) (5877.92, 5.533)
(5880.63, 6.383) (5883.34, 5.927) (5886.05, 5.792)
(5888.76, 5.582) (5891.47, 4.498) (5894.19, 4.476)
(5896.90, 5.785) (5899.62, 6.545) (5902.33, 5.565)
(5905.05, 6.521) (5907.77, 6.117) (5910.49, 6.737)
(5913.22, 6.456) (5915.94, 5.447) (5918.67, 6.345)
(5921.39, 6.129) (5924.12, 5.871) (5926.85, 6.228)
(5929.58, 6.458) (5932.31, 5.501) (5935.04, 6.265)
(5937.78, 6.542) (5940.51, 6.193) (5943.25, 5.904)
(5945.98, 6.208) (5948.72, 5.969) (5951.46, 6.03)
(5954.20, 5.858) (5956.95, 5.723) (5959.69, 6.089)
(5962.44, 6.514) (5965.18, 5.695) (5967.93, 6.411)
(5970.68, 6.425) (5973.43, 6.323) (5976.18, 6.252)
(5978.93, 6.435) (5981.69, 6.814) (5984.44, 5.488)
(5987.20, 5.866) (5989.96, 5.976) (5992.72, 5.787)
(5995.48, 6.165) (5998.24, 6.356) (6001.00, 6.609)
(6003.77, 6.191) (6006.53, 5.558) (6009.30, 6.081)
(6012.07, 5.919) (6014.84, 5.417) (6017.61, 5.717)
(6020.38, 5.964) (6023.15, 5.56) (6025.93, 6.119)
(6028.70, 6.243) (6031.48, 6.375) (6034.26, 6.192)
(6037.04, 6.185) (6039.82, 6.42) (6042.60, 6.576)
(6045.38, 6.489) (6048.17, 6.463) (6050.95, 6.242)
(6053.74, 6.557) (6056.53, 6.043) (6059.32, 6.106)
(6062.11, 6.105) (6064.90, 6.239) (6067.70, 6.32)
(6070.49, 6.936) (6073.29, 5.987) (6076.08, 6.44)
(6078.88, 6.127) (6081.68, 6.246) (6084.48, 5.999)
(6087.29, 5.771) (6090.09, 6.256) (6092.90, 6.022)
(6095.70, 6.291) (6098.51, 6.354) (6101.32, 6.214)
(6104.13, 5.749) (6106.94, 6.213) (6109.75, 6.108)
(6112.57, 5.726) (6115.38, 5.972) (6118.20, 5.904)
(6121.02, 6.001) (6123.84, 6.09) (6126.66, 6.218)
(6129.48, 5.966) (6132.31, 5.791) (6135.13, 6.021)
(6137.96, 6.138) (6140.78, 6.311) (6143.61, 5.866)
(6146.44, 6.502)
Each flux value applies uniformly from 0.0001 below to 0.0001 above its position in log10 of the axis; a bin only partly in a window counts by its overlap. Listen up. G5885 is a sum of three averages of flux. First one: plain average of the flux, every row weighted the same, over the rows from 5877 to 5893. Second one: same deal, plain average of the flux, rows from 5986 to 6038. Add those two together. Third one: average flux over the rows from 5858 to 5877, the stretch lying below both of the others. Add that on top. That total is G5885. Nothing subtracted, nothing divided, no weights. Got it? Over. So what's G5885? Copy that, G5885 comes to 18.0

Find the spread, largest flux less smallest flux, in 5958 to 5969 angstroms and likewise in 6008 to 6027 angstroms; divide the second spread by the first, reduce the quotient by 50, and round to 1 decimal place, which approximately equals -49.1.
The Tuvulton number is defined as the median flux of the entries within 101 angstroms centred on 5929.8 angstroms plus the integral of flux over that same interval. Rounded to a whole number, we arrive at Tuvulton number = 616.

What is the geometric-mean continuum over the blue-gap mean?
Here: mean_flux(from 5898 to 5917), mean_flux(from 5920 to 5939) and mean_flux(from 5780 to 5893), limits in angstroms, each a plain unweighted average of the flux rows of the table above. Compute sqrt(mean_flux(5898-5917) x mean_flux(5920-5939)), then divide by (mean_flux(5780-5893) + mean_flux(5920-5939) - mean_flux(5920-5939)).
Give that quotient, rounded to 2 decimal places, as 1.00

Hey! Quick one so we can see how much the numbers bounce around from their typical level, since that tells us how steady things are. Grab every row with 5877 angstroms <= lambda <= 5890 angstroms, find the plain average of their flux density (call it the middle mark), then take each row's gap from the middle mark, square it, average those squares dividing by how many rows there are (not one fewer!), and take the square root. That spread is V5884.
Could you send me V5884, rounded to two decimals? 0.31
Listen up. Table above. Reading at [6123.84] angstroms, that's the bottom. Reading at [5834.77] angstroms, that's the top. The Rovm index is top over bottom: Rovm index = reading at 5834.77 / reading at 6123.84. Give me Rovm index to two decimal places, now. 0.98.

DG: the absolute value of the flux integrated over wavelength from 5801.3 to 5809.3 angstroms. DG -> 50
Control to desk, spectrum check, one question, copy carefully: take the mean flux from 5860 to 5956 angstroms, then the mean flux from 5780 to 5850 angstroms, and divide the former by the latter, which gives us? 0.97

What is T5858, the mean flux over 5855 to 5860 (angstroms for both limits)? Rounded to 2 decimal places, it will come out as 6.18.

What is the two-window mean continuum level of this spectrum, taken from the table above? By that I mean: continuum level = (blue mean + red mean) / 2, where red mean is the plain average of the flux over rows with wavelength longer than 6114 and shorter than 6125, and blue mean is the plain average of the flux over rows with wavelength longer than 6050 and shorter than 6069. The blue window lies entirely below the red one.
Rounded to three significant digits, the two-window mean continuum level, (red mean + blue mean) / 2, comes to 6.11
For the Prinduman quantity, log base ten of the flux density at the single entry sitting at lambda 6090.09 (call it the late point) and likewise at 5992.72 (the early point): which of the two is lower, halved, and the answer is 0.381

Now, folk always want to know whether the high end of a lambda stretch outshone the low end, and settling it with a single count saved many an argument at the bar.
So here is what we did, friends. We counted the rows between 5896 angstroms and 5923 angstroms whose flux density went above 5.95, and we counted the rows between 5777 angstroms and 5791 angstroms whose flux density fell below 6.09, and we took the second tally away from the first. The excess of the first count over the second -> 3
